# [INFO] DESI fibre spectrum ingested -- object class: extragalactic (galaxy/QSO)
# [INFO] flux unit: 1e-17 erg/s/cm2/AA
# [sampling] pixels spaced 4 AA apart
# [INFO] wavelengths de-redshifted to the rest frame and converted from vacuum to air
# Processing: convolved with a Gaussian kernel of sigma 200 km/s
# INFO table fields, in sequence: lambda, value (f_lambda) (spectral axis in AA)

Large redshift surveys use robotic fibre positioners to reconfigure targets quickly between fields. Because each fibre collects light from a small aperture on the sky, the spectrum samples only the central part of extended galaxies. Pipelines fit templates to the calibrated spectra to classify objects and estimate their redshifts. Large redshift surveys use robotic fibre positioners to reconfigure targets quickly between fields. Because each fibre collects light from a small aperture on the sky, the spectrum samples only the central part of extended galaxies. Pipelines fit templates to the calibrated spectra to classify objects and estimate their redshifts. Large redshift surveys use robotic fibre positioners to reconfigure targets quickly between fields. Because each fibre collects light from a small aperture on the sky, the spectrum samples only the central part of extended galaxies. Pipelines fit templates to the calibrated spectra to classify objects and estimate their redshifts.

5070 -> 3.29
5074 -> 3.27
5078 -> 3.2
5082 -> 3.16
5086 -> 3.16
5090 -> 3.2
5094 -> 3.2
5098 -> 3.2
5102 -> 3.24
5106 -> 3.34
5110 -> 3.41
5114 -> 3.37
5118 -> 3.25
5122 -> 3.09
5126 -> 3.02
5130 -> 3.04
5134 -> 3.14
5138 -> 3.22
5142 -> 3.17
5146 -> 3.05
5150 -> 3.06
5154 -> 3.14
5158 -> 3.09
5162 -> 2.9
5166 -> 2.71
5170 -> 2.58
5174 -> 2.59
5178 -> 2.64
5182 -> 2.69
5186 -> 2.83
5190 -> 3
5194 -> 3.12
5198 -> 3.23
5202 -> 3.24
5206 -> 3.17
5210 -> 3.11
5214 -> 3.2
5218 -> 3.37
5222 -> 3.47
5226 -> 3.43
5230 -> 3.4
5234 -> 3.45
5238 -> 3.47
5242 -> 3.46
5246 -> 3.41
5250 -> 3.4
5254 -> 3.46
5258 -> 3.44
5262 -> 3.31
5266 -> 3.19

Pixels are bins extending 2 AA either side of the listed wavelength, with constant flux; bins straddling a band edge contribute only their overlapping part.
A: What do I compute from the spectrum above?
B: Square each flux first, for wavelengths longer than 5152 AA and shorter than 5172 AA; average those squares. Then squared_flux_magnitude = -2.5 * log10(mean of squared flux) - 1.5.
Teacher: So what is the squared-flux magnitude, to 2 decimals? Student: -3.81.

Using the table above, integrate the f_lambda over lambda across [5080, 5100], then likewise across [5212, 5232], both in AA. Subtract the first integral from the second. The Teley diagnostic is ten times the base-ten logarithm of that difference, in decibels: 5.8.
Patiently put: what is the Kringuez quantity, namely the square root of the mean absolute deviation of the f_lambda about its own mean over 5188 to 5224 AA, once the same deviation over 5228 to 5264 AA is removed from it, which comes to 0.25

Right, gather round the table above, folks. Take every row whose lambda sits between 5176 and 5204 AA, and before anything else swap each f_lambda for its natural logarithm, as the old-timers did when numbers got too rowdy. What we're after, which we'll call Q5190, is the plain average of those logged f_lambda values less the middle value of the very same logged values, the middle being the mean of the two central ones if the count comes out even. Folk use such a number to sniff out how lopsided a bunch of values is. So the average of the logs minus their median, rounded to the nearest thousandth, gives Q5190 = -0.015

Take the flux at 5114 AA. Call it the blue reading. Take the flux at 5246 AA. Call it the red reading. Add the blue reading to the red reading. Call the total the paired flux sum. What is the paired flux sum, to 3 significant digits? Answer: 6.78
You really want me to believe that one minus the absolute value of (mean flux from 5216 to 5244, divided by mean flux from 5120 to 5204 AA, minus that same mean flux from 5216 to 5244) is -1.28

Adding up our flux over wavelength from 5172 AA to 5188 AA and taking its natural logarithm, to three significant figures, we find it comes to 3.76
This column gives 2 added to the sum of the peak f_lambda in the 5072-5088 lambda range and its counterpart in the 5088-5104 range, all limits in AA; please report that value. 8.51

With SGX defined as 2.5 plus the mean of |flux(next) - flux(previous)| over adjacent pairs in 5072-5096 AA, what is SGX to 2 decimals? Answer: 2.53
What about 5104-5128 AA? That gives 2.59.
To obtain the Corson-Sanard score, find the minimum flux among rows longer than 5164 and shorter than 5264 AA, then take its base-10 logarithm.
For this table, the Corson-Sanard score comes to 0.41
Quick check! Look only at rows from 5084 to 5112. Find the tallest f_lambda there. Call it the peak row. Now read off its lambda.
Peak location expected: 5110 AA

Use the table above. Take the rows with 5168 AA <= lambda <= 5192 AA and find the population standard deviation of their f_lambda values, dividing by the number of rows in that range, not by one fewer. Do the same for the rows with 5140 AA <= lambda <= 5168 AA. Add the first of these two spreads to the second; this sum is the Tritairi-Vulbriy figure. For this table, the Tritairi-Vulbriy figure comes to 0.30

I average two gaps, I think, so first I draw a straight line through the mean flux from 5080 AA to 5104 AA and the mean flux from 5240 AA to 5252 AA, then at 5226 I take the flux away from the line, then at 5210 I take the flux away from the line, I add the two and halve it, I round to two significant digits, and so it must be 0.11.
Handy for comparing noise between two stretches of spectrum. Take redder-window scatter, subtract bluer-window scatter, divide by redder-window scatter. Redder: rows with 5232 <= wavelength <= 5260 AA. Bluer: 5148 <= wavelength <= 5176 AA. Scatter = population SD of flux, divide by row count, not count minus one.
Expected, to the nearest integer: -8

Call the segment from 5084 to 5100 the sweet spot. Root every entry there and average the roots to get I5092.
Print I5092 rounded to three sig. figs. 1.79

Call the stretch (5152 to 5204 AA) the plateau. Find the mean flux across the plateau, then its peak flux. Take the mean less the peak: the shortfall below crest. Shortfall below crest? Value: -0.34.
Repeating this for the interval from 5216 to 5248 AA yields -0.04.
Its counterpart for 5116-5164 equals -0.15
